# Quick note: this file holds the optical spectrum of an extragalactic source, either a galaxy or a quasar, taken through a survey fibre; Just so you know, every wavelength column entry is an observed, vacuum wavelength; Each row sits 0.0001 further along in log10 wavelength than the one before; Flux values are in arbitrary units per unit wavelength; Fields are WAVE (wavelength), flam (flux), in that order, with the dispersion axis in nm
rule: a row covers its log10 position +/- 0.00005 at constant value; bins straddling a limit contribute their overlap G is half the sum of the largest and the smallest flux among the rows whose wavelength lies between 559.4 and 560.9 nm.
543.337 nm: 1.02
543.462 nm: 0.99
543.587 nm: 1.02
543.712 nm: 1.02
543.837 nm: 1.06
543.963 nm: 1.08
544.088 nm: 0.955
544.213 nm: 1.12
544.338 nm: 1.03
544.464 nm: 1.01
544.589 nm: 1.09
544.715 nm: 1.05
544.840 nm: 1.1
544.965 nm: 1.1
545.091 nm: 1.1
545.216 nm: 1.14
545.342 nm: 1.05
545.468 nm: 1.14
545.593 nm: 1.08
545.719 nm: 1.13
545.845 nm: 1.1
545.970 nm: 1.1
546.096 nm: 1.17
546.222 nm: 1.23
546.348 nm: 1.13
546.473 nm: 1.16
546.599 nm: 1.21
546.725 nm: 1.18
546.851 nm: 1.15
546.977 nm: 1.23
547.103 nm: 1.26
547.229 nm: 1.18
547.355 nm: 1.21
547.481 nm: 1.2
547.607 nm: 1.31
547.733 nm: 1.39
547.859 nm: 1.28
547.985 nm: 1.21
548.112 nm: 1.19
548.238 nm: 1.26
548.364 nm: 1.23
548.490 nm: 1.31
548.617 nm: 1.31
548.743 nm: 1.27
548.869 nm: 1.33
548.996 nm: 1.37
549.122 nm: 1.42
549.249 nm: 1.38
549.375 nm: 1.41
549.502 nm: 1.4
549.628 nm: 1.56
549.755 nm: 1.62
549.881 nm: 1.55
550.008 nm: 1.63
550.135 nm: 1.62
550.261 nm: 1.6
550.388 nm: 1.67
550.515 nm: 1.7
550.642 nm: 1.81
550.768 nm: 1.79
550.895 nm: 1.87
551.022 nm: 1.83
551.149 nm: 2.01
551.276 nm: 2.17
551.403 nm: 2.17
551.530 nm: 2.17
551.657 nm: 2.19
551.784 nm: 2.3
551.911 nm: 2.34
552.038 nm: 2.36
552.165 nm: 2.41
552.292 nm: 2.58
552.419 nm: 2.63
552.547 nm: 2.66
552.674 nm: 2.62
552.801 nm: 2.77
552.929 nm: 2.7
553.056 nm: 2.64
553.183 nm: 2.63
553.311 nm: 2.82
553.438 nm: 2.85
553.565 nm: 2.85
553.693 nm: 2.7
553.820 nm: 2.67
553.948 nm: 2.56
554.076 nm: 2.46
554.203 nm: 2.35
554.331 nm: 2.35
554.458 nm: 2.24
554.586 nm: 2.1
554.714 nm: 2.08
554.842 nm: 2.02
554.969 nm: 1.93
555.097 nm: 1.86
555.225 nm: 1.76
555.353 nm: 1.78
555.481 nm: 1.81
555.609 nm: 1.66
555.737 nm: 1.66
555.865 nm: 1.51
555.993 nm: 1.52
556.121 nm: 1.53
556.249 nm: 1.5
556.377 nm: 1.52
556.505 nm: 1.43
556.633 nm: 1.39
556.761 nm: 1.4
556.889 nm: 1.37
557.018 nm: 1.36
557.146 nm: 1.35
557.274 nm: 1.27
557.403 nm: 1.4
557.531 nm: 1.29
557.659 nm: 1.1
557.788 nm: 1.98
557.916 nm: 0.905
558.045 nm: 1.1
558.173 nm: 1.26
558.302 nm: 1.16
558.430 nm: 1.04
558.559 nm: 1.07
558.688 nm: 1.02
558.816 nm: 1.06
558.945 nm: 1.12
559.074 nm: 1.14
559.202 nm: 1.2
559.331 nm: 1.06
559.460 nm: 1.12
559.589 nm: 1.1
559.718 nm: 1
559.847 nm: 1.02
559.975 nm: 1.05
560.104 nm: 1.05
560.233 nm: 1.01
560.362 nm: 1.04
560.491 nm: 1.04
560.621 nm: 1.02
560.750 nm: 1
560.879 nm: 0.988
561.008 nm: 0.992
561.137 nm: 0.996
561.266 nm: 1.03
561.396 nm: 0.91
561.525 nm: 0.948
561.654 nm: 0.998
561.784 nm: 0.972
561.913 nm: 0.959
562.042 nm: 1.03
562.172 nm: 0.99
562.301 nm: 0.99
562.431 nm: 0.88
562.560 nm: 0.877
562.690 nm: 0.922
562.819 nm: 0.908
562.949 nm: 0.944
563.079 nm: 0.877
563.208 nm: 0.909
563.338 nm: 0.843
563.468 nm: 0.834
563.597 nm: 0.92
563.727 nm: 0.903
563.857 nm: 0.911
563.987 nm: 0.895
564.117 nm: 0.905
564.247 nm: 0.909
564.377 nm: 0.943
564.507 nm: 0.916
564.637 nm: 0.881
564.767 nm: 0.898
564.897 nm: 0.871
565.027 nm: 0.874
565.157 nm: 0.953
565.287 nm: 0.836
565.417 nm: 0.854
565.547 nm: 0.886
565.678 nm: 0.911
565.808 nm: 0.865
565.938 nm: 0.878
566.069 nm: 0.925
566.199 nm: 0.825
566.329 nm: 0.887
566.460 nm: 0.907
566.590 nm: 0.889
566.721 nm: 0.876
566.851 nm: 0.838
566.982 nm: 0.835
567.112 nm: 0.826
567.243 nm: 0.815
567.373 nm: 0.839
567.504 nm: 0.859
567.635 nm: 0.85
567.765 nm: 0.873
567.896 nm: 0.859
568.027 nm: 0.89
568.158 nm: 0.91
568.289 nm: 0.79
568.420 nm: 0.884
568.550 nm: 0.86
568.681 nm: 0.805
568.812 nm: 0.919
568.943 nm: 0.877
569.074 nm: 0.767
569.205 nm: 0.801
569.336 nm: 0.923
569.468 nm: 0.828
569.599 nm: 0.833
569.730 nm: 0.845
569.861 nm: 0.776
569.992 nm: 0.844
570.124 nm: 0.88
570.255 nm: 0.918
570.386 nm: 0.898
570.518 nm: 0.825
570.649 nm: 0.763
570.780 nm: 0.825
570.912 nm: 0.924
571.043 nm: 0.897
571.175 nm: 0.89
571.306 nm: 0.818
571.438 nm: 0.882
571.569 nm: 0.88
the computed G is 1.05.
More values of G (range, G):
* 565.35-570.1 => 0.85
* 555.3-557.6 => 1.54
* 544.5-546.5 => 1.14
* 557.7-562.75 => 1.43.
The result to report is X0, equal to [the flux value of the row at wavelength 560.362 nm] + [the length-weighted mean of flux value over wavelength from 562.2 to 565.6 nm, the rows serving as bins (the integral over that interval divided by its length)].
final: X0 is 1.9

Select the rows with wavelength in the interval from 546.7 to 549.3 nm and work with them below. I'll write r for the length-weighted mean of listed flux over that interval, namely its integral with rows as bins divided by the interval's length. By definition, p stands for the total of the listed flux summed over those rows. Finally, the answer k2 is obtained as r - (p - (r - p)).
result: -51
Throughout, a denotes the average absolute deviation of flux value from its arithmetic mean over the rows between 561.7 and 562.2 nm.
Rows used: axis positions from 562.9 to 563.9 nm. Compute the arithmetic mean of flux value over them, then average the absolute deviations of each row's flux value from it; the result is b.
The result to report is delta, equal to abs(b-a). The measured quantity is 0.009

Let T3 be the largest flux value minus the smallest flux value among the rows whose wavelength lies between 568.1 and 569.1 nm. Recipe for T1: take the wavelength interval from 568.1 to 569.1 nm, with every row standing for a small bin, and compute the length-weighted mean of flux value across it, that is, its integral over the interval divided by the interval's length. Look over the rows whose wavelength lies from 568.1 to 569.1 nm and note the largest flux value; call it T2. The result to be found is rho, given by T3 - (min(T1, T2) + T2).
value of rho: -1.6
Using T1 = 0.9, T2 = 0.919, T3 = 0.15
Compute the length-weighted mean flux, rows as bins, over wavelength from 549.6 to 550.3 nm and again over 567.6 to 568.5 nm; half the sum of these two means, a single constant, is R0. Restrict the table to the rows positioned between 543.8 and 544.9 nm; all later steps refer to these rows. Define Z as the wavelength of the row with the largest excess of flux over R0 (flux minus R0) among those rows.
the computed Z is 544.213 nm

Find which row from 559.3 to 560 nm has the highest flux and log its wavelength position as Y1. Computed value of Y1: 559.460 nm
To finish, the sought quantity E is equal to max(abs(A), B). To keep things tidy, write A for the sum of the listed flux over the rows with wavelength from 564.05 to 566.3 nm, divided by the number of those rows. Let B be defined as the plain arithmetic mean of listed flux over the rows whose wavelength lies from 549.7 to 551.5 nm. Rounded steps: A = 0.89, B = 1.8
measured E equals 1.79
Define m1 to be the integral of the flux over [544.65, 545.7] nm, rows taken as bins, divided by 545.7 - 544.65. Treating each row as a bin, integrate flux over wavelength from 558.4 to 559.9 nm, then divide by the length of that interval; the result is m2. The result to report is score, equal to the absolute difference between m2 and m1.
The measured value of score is 0.0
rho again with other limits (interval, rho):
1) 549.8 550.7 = -3.2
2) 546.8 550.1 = -2.5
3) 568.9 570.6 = -1.6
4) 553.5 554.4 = -4.9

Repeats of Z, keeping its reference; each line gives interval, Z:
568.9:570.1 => 569.336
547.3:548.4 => 547.733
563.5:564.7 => 564.377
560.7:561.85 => 561.266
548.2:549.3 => 549.122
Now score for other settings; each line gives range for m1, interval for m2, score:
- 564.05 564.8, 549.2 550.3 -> 0.6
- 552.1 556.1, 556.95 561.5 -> 1.2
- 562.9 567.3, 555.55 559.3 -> 0.4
